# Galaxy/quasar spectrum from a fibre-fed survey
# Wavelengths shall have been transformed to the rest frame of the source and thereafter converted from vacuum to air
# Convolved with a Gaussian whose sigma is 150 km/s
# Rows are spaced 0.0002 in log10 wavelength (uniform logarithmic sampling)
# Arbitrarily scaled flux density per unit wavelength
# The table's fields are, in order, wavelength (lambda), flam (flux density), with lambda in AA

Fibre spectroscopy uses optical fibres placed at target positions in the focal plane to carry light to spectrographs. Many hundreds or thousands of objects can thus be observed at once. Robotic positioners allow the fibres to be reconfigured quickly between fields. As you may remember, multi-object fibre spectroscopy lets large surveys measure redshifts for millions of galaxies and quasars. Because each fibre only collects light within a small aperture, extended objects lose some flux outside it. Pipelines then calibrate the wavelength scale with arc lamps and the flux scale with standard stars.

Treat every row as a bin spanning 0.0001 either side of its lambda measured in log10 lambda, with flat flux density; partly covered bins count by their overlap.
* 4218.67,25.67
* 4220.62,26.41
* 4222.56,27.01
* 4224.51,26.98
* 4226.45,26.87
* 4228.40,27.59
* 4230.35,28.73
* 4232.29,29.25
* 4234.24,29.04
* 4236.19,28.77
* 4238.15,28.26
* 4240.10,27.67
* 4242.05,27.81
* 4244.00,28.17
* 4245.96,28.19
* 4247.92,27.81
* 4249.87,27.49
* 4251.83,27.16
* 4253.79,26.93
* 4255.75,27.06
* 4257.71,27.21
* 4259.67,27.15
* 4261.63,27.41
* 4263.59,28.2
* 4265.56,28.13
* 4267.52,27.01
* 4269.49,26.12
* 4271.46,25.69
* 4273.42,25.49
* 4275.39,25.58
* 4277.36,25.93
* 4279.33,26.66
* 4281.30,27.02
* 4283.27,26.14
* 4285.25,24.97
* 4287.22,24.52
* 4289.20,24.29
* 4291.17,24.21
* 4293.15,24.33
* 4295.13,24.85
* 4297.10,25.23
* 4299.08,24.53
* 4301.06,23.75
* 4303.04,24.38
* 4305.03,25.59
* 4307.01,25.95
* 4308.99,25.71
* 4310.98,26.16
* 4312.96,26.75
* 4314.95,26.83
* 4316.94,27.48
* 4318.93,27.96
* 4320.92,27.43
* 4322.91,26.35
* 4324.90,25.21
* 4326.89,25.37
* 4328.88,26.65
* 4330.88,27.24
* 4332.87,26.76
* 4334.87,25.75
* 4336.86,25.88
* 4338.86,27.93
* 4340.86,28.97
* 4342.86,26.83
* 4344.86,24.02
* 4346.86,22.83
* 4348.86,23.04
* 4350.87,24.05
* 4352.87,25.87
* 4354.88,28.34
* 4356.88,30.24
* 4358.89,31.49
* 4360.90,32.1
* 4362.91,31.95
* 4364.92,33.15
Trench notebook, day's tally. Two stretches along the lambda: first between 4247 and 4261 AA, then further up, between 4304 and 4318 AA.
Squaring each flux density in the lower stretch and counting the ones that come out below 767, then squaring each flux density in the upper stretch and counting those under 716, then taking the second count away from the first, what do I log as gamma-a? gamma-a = 1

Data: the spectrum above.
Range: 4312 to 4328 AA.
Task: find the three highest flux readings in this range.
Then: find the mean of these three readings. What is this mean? 27.6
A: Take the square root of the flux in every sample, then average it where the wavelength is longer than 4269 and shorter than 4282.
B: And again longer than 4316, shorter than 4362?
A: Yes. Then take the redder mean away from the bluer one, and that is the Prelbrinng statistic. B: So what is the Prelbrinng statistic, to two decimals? -0.07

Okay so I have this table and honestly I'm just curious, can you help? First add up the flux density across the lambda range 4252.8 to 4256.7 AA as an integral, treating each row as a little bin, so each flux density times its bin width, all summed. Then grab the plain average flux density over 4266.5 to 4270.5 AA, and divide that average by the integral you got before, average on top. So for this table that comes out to 0.25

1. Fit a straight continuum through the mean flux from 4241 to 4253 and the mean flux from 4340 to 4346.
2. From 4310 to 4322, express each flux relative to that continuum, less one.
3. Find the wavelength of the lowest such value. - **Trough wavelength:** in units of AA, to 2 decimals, 4310.98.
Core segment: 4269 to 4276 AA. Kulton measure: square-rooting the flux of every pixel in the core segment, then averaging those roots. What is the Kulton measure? 5.07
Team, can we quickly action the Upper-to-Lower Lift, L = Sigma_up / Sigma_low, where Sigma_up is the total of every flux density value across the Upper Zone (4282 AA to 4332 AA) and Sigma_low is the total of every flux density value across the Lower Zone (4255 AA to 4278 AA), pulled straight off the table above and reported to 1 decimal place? 2.0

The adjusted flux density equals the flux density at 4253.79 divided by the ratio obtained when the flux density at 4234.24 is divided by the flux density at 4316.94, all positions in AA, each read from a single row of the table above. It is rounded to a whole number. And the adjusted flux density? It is 25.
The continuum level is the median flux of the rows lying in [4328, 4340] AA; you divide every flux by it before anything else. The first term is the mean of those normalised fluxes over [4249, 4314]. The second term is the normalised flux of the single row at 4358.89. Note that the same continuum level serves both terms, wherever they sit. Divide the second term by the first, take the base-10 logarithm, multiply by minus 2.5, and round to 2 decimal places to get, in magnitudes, -0.21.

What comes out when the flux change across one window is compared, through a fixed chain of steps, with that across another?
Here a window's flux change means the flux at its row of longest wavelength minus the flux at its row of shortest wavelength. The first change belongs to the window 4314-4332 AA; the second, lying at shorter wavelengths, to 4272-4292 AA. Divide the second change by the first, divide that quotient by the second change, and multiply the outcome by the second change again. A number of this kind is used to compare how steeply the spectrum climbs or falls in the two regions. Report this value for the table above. -3.1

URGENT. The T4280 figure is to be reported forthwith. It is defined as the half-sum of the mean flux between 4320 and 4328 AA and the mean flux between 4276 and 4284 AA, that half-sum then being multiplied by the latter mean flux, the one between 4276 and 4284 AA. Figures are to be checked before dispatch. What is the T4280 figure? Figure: 694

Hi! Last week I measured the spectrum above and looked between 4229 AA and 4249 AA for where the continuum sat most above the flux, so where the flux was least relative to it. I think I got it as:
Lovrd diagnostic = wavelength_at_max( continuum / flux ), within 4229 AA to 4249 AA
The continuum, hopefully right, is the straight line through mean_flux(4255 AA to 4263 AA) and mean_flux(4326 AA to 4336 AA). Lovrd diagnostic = 4240.10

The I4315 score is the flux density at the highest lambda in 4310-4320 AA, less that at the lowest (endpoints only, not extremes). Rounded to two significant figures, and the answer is 1.8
